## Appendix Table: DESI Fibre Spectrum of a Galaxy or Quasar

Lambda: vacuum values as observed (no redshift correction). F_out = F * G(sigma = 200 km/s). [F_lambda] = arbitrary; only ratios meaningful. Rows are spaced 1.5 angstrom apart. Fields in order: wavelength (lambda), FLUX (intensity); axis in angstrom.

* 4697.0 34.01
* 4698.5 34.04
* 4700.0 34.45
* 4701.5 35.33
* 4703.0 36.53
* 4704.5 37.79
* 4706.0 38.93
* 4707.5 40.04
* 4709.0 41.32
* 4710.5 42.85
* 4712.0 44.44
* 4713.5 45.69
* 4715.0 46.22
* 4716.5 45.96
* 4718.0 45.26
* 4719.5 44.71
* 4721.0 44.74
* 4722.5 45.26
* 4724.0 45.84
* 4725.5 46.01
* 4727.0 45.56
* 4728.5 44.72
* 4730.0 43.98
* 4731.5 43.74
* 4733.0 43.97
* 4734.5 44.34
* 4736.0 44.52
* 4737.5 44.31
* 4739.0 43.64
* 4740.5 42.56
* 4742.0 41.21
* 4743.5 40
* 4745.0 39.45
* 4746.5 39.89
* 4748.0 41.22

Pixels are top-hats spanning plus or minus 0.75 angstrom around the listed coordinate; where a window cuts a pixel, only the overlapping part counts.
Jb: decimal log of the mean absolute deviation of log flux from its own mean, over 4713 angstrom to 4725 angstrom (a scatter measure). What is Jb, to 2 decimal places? -2.35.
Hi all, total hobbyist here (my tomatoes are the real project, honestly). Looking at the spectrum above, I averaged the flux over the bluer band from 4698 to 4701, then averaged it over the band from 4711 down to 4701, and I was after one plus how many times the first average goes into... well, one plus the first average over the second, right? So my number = 1.88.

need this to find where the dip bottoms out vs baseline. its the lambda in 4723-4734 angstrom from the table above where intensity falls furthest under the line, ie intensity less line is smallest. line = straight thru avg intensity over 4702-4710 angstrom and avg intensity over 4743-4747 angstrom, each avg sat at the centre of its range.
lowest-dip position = 4731.5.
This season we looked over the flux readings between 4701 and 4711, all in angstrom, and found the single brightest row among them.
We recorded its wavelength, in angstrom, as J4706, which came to 4710.5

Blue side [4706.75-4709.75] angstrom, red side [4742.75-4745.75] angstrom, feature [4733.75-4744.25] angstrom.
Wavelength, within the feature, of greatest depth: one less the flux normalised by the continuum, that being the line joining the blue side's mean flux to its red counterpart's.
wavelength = 4743.5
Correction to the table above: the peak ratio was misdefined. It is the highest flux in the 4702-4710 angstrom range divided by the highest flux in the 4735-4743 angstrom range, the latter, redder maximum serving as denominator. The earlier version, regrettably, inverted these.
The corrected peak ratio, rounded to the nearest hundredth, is 0.93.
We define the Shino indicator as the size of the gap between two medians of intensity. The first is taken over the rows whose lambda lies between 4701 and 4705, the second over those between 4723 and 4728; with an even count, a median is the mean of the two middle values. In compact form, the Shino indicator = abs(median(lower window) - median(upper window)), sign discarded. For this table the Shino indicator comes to 9.3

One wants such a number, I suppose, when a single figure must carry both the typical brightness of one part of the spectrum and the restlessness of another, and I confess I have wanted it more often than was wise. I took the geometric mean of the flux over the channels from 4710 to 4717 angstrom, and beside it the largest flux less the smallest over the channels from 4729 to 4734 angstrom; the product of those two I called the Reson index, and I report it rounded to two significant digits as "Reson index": 11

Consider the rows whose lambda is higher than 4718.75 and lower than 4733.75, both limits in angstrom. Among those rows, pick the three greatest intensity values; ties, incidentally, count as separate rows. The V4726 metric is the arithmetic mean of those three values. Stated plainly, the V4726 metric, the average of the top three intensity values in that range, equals 45.8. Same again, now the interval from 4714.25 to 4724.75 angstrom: 46.0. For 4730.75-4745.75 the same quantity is 44.4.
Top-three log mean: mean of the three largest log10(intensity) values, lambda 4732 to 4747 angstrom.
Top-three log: 1.65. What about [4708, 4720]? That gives 1.66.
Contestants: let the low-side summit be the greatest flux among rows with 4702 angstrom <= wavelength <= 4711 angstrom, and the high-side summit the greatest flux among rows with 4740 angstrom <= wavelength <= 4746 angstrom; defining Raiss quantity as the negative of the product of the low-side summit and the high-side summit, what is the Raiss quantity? -1824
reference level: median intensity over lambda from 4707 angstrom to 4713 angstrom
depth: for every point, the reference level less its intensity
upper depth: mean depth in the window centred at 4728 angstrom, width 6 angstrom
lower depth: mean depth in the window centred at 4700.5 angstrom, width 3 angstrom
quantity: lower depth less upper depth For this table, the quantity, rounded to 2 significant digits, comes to 10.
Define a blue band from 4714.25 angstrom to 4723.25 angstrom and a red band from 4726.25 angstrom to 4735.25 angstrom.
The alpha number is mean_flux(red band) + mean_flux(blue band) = 89.7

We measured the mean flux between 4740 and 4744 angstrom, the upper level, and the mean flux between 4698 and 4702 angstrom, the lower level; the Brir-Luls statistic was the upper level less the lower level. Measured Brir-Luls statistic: 7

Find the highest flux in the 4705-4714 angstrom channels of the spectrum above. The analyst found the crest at 45.69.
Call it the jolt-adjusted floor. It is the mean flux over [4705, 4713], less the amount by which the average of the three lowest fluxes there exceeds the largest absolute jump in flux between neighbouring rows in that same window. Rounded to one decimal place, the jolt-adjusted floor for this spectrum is 3.0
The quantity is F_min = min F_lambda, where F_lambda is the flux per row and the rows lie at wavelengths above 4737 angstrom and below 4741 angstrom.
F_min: 42.56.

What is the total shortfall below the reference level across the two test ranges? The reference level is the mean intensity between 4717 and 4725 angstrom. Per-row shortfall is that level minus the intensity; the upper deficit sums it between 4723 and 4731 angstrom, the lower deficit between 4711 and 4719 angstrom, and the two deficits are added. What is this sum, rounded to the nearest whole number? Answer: -2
